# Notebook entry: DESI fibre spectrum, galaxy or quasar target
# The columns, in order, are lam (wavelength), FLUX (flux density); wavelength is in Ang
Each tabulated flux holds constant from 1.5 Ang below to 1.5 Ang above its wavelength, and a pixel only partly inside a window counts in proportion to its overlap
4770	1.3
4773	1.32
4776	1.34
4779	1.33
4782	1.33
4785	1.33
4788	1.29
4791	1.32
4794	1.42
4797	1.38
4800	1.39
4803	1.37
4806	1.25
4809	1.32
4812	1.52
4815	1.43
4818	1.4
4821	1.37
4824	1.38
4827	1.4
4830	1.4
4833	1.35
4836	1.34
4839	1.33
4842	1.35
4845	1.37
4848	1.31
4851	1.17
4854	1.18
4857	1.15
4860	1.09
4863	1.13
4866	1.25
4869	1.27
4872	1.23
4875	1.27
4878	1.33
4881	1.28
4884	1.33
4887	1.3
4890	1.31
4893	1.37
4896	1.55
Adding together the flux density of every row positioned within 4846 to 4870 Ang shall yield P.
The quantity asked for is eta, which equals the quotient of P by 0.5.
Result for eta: 19.1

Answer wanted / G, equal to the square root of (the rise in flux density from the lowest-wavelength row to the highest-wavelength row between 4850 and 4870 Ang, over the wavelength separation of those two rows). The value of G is 0.075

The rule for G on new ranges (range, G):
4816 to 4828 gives 0.000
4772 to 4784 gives 0.033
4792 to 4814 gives 0.075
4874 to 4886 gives 0.082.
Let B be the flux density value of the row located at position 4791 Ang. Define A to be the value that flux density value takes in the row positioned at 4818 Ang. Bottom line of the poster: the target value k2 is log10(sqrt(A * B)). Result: 0.133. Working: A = 1.4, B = 1.32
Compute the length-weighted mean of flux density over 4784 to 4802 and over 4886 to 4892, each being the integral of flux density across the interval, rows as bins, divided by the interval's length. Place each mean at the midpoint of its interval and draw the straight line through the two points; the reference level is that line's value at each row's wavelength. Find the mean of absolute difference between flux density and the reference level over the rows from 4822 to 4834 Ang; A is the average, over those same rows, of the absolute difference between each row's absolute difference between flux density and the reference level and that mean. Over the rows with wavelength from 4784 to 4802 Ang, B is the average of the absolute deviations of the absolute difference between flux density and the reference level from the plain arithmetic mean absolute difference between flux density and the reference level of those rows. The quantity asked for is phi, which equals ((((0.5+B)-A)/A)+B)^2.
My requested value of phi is 809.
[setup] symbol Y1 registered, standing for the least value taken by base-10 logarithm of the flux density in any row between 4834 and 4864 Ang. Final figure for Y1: 0.04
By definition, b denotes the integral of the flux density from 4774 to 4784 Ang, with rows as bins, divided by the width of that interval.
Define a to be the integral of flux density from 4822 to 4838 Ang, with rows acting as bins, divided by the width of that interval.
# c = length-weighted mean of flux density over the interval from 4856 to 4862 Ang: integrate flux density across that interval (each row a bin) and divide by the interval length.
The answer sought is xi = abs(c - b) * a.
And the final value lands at 0.29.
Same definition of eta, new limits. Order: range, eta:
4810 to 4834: 22.5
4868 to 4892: 20.6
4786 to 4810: 21.5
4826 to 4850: 21.7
